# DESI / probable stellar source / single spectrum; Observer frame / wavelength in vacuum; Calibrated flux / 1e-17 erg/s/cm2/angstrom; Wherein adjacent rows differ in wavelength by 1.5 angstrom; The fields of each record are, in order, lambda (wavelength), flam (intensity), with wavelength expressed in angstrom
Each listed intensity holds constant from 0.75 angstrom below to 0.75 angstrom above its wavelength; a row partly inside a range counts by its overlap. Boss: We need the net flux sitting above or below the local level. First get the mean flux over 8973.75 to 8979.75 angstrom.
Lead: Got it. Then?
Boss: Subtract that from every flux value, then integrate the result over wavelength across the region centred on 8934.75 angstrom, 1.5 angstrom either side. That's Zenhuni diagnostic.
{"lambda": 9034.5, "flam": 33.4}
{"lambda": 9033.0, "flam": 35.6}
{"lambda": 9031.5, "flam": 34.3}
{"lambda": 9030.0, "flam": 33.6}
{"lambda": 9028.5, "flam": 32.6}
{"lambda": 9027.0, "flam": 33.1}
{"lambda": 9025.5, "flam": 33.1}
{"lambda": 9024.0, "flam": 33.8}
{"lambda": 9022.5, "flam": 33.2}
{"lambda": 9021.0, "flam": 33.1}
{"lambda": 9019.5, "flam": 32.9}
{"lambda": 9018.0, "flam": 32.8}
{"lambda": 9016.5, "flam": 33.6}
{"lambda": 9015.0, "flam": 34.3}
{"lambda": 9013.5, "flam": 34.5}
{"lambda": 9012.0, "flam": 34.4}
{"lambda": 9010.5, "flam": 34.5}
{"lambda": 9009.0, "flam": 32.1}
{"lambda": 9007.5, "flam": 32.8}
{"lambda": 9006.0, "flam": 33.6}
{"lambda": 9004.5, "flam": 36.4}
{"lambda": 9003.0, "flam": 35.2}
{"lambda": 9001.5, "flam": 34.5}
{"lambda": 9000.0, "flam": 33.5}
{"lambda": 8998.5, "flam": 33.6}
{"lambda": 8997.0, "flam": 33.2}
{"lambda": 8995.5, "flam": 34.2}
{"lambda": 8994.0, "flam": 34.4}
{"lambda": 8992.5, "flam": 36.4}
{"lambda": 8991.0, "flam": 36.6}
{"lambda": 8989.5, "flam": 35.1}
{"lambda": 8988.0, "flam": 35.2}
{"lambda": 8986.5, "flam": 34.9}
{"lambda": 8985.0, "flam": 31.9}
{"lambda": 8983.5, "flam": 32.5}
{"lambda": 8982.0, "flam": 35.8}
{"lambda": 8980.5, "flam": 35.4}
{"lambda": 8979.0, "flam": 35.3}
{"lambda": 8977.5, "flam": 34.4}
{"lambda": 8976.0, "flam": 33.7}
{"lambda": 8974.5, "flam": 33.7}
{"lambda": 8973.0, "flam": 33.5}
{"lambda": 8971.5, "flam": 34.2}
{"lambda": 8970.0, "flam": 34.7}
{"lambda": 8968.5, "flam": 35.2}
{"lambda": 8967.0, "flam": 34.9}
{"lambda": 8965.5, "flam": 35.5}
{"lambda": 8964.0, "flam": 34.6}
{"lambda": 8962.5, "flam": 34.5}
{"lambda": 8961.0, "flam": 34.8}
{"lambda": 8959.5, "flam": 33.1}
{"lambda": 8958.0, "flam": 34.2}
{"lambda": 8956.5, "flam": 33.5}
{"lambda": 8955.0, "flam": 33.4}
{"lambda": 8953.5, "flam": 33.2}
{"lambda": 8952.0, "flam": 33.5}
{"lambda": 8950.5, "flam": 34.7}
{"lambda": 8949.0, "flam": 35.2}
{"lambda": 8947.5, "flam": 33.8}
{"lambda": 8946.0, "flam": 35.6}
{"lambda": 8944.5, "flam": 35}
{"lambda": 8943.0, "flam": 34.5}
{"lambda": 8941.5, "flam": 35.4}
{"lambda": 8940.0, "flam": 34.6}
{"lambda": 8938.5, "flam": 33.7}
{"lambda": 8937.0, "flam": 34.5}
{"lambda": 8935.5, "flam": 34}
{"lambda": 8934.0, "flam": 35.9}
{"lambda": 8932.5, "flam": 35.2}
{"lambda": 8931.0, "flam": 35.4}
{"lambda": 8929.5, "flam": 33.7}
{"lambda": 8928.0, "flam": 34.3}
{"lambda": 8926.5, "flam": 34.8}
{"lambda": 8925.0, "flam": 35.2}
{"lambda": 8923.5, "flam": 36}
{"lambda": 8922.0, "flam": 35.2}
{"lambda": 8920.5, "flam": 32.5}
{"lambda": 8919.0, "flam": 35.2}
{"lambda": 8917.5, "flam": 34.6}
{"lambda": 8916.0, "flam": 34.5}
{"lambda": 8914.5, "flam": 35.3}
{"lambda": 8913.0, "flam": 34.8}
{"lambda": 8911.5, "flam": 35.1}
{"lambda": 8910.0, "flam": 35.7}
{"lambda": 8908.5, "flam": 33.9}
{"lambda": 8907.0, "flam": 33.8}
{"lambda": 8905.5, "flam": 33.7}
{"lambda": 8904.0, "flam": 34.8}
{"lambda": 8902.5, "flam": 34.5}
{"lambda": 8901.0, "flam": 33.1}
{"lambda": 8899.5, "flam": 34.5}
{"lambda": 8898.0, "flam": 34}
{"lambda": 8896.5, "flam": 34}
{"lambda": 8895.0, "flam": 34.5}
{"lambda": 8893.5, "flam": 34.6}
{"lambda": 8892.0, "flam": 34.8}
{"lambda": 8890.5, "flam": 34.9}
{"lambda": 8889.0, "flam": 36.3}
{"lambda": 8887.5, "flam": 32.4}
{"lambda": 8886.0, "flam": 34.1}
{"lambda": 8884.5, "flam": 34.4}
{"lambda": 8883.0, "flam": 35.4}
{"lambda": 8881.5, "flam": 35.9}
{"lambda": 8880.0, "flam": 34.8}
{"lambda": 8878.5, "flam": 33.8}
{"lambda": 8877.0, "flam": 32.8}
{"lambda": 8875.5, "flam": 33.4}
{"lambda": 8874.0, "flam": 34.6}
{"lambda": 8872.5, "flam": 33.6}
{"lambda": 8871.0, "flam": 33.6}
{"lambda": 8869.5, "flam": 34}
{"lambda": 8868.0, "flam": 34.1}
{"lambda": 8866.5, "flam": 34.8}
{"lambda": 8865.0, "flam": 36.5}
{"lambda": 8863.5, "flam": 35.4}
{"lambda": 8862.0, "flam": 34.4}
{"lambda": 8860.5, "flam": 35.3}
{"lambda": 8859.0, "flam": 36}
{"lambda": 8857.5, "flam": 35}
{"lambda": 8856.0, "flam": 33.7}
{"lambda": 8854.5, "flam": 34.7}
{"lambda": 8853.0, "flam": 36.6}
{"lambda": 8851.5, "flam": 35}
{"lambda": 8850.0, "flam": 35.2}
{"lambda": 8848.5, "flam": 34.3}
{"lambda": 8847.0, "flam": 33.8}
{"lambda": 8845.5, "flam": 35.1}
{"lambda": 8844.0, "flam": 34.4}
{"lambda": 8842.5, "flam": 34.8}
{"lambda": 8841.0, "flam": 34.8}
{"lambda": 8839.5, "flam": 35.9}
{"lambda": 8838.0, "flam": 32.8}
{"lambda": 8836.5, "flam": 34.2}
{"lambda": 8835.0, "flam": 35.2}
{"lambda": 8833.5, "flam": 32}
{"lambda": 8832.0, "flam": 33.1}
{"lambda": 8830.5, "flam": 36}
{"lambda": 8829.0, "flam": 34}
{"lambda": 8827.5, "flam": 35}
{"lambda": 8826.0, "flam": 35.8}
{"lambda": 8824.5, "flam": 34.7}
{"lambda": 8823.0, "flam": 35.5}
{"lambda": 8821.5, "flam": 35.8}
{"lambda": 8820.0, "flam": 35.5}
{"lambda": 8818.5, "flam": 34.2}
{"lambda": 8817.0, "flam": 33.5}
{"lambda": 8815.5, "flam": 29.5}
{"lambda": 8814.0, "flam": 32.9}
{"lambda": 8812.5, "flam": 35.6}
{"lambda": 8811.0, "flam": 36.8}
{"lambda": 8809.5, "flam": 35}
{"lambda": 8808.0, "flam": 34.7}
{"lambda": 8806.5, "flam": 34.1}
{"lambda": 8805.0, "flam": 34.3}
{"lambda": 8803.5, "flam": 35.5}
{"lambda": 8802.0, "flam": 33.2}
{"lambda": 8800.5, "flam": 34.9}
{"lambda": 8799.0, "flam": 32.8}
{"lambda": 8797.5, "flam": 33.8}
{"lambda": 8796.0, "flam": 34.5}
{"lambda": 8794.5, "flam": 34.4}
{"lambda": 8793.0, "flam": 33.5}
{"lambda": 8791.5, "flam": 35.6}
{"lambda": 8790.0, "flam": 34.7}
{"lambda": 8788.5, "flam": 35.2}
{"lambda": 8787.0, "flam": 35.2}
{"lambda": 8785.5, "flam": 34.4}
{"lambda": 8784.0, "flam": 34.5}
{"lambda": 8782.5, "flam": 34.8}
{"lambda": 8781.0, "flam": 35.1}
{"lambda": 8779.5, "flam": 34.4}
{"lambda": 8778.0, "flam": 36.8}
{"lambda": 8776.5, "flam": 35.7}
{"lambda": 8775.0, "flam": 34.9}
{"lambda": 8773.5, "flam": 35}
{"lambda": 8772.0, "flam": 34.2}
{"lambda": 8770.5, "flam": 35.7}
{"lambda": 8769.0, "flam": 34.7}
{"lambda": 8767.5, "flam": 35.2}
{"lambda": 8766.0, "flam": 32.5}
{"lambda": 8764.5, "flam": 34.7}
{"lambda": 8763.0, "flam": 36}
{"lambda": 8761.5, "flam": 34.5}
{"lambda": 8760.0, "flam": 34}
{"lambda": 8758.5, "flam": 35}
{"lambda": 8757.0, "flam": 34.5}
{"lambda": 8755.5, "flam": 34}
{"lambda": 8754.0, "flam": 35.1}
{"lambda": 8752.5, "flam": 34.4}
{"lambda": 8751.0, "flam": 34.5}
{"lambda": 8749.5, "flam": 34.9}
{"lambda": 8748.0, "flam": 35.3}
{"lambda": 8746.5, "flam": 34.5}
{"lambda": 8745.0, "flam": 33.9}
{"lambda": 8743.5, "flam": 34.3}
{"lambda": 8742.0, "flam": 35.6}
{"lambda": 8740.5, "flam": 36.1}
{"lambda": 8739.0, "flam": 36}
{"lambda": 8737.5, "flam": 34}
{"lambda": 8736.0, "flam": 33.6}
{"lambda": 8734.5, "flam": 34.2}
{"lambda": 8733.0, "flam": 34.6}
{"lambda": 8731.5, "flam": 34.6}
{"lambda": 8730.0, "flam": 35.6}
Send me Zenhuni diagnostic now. 2.0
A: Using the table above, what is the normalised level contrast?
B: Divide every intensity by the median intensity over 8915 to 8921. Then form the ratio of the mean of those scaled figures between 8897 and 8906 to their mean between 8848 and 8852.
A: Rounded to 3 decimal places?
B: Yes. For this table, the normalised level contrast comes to 0.979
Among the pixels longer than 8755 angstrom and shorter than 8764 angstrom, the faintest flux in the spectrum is 34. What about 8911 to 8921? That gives 32.5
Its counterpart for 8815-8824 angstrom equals 29.5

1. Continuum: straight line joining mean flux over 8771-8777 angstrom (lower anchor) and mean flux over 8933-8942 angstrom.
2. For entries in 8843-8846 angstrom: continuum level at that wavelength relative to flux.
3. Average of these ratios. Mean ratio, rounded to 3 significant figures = 1.00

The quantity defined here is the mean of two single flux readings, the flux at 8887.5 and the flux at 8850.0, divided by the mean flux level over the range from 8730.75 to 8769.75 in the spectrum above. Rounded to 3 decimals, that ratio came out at 0.976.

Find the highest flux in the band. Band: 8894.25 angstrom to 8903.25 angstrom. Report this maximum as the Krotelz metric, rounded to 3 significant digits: 34.5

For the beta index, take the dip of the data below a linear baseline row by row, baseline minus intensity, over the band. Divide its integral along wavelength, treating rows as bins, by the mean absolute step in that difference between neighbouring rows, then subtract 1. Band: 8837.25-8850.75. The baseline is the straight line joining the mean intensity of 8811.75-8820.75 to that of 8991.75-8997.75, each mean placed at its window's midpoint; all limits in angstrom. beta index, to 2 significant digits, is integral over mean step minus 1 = -13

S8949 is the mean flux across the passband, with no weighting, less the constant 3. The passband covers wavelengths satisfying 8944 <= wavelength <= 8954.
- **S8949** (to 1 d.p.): 31.4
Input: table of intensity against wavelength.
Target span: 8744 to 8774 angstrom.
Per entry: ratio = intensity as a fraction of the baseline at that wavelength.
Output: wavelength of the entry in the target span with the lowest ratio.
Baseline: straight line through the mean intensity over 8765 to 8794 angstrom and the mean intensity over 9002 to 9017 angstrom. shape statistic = 8766.0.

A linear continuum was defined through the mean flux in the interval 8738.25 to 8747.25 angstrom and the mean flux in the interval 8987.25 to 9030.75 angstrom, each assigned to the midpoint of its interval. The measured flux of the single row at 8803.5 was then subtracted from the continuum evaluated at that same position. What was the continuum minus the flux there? -0.7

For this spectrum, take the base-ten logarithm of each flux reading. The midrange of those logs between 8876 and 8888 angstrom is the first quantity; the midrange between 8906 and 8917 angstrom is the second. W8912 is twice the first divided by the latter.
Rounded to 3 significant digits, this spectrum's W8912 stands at 1.99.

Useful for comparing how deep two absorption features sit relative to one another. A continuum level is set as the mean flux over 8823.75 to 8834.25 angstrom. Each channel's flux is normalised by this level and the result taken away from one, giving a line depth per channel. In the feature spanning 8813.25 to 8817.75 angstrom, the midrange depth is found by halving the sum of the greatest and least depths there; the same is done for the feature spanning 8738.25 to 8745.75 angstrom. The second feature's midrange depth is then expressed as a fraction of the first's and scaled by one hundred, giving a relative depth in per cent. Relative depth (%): -22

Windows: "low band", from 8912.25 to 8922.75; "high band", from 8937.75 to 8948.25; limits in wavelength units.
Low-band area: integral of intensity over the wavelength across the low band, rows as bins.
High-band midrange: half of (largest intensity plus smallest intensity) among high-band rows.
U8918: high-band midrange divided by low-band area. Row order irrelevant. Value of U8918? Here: 0.0954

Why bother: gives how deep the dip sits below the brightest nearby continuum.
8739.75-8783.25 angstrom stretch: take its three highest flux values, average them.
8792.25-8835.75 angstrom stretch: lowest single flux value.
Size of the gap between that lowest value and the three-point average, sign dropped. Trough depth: 6.8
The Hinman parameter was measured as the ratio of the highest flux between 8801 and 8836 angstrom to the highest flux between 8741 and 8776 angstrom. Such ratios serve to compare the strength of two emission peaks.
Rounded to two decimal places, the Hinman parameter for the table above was 1.02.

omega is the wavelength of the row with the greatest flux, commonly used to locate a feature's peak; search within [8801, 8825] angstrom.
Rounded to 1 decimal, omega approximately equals 8811.0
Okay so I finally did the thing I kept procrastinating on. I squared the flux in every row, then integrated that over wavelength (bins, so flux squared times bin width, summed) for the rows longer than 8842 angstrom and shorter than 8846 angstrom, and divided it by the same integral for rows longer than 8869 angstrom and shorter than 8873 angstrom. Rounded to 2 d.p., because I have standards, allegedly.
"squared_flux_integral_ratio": 1.06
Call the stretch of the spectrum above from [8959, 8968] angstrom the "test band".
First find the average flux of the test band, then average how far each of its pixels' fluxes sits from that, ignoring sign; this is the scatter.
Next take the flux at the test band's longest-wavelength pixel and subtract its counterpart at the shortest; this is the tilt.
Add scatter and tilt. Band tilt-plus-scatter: 2.3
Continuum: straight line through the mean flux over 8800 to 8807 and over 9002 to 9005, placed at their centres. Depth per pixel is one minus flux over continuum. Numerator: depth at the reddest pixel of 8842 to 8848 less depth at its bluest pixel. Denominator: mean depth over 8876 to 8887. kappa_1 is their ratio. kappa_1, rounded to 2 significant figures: 2.1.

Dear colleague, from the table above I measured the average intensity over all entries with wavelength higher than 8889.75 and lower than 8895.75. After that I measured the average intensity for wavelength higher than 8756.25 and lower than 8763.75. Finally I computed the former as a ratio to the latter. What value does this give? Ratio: 1.00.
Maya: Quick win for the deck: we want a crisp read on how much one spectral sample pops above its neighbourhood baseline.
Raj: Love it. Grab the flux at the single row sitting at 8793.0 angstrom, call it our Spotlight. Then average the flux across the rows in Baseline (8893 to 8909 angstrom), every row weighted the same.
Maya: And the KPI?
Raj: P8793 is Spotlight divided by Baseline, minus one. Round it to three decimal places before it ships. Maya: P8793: -0.018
